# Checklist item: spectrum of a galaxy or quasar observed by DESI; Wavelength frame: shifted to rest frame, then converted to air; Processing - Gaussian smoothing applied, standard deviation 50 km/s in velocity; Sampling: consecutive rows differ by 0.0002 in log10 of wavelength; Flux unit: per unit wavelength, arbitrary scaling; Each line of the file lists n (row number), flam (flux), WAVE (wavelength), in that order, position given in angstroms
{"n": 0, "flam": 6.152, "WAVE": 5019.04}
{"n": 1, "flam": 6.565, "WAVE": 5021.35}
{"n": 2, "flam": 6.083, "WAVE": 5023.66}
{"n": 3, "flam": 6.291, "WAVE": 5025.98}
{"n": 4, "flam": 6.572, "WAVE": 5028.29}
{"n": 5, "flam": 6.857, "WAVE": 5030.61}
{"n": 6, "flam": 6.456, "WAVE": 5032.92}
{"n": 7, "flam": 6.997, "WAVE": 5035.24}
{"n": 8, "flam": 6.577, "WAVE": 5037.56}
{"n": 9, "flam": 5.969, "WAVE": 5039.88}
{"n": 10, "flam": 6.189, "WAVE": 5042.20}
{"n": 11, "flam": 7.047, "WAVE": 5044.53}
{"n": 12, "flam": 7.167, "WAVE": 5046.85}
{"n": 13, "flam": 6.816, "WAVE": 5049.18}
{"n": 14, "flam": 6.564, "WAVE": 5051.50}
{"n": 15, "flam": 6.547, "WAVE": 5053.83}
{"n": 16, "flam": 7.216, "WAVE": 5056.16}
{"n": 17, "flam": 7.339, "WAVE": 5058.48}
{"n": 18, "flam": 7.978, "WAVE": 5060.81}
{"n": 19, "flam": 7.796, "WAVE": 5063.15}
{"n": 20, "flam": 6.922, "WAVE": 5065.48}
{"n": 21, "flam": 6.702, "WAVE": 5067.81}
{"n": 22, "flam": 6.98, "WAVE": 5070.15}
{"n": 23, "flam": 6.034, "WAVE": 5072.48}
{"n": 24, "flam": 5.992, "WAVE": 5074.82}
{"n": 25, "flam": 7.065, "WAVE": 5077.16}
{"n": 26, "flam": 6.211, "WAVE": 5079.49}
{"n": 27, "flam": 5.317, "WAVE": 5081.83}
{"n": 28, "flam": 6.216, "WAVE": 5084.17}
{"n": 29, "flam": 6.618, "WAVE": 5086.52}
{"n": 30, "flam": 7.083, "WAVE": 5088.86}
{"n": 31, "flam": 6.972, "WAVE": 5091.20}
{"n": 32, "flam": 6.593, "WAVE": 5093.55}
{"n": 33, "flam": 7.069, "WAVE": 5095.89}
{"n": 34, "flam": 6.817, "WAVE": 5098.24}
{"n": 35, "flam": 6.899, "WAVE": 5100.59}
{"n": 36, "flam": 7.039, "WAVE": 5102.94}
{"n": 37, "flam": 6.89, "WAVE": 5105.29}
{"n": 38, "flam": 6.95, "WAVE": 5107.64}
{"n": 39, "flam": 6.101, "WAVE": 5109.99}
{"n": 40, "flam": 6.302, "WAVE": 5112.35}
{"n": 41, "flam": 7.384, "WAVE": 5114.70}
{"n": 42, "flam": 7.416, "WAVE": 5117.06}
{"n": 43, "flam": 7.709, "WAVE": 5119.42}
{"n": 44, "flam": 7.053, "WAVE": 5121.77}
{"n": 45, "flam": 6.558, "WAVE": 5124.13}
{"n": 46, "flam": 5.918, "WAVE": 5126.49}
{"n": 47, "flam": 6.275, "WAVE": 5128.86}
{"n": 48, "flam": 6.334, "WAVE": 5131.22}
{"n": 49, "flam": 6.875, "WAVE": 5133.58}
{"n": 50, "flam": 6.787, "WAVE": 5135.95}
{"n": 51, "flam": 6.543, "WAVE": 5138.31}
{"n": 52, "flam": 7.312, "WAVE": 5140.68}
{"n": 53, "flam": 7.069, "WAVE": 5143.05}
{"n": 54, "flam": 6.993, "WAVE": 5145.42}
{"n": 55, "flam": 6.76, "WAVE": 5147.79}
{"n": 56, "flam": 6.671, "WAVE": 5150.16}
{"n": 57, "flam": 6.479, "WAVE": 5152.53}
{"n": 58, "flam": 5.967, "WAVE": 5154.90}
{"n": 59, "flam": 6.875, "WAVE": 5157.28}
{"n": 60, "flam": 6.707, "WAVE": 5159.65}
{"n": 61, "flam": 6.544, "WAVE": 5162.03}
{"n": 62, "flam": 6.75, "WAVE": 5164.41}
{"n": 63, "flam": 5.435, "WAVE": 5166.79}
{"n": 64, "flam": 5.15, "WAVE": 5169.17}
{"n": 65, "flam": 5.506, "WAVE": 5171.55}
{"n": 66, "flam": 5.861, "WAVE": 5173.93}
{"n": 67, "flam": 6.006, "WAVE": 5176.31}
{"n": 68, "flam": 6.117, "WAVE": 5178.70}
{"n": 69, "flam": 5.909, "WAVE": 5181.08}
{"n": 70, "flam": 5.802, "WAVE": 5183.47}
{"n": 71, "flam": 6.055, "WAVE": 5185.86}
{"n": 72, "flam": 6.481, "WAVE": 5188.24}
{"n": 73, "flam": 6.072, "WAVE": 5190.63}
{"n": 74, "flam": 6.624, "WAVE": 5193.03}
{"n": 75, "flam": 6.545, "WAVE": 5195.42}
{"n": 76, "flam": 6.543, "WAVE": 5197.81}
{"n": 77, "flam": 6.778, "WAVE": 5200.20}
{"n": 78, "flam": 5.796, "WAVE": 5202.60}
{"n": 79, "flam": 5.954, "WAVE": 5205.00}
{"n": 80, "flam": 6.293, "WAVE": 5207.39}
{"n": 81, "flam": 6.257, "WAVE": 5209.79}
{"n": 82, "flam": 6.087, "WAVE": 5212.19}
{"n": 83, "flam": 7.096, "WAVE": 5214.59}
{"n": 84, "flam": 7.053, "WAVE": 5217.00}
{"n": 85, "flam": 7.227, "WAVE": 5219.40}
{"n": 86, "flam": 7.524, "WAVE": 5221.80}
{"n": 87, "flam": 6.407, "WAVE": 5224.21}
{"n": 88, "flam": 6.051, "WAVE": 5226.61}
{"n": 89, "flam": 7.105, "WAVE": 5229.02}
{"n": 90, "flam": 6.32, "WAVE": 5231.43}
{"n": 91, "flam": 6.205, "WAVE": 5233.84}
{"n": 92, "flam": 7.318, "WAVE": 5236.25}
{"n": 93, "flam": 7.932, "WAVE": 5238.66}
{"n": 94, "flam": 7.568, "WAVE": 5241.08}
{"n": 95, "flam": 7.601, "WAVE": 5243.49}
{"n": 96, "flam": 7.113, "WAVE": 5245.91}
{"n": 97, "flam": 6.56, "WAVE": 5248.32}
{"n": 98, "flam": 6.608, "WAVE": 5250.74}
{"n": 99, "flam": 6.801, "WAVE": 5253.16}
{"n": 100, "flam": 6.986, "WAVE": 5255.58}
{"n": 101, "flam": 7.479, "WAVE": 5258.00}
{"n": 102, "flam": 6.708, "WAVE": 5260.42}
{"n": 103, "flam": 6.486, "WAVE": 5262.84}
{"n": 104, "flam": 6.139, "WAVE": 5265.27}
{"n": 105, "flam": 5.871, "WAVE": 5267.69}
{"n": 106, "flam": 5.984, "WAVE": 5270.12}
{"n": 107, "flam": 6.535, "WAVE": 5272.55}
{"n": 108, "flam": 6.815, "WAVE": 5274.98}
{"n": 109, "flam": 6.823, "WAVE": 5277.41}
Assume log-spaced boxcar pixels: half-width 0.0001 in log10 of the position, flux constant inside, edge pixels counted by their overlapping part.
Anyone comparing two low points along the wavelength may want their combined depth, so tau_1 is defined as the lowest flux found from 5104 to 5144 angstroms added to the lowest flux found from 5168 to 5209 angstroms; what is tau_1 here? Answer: 11.1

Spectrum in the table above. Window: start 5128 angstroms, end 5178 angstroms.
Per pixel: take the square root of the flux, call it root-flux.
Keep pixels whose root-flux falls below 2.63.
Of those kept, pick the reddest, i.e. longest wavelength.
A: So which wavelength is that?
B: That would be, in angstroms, 5176.31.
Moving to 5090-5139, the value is 5138.31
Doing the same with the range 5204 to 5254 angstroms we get 5253.16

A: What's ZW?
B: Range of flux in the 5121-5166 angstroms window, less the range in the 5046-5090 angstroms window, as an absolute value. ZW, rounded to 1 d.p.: 1.3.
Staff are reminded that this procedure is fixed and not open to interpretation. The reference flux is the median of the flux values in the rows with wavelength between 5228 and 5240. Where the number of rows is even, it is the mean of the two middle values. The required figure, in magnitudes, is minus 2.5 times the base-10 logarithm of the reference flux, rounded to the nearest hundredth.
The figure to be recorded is -2.13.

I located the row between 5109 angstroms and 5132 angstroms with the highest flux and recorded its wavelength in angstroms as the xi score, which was 5119.42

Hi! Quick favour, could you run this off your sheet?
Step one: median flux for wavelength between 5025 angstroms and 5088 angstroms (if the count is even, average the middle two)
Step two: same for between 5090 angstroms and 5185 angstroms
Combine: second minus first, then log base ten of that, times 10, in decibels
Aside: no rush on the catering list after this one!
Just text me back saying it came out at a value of -11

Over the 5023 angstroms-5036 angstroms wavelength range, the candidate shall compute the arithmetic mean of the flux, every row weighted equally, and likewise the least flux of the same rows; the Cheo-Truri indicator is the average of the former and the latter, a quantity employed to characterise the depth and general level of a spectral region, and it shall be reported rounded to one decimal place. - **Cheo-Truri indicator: 6.3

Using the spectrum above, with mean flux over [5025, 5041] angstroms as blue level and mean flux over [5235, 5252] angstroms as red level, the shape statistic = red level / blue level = 1.11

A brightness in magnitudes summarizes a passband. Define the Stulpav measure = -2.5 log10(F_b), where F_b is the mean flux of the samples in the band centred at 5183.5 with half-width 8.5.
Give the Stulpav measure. -1.96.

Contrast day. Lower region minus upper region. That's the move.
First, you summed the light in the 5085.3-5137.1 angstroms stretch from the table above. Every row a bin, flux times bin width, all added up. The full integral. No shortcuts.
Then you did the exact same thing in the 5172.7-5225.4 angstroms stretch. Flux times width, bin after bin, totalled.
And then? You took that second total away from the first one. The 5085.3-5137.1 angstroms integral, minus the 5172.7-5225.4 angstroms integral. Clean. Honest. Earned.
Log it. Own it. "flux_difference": 16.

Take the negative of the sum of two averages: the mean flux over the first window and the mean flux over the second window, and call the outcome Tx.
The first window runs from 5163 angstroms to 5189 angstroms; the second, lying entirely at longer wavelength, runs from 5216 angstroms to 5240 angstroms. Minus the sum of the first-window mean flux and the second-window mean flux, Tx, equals -12.83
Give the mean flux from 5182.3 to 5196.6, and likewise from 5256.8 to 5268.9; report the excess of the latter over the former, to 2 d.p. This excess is 0.27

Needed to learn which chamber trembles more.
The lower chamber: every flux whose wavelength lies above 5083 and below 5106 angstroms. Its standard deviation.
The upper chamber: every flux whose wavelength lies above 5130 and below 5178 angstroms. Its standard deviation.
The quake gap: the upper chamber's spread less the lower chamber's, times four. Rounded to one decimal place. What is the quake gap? 1.3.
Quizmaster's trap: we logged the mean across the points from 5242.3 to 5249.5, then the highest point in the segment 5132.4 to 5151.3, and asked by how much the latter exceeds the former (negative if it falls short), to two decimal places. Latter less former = 0.22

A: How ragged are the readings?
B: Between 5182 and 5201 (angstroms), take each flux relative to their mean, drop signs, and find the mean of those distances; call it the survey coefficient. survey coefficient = 0.29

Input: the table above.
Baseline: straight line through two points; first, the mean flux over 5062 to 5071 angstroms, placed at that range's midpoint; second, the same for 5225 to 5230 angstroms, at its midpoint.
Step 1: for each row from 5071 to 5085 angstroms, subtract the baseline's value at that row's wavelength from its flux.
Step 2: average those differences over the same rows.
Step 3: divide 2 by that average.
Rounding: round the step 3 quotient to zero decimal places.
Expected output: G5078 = -2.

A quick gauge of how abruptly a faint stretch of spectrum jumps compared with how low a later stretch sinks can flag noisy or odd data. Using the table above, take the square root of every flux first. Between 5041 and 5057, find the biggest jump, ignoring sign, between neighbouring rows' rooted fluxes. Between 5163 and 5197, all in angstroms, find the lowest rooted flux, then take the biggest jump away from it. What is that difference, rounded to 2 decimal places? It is 2.10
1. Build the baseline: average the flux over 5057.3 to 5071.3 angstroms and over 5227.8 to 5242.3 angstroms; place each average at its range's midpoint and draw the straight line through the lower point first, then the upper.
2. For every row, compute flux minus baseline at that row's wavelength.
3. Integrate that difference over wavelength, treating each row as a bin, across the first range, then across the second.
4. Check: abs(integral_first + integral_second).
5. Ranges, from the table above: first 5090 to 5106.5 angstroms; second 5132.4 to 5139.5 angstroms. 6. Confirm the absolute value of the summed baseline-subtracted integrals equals 9.0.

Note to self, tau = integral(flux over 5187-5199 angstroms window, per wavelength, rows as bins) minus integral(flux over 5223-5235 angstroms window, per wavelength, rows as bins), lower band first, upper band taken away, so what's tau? 0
